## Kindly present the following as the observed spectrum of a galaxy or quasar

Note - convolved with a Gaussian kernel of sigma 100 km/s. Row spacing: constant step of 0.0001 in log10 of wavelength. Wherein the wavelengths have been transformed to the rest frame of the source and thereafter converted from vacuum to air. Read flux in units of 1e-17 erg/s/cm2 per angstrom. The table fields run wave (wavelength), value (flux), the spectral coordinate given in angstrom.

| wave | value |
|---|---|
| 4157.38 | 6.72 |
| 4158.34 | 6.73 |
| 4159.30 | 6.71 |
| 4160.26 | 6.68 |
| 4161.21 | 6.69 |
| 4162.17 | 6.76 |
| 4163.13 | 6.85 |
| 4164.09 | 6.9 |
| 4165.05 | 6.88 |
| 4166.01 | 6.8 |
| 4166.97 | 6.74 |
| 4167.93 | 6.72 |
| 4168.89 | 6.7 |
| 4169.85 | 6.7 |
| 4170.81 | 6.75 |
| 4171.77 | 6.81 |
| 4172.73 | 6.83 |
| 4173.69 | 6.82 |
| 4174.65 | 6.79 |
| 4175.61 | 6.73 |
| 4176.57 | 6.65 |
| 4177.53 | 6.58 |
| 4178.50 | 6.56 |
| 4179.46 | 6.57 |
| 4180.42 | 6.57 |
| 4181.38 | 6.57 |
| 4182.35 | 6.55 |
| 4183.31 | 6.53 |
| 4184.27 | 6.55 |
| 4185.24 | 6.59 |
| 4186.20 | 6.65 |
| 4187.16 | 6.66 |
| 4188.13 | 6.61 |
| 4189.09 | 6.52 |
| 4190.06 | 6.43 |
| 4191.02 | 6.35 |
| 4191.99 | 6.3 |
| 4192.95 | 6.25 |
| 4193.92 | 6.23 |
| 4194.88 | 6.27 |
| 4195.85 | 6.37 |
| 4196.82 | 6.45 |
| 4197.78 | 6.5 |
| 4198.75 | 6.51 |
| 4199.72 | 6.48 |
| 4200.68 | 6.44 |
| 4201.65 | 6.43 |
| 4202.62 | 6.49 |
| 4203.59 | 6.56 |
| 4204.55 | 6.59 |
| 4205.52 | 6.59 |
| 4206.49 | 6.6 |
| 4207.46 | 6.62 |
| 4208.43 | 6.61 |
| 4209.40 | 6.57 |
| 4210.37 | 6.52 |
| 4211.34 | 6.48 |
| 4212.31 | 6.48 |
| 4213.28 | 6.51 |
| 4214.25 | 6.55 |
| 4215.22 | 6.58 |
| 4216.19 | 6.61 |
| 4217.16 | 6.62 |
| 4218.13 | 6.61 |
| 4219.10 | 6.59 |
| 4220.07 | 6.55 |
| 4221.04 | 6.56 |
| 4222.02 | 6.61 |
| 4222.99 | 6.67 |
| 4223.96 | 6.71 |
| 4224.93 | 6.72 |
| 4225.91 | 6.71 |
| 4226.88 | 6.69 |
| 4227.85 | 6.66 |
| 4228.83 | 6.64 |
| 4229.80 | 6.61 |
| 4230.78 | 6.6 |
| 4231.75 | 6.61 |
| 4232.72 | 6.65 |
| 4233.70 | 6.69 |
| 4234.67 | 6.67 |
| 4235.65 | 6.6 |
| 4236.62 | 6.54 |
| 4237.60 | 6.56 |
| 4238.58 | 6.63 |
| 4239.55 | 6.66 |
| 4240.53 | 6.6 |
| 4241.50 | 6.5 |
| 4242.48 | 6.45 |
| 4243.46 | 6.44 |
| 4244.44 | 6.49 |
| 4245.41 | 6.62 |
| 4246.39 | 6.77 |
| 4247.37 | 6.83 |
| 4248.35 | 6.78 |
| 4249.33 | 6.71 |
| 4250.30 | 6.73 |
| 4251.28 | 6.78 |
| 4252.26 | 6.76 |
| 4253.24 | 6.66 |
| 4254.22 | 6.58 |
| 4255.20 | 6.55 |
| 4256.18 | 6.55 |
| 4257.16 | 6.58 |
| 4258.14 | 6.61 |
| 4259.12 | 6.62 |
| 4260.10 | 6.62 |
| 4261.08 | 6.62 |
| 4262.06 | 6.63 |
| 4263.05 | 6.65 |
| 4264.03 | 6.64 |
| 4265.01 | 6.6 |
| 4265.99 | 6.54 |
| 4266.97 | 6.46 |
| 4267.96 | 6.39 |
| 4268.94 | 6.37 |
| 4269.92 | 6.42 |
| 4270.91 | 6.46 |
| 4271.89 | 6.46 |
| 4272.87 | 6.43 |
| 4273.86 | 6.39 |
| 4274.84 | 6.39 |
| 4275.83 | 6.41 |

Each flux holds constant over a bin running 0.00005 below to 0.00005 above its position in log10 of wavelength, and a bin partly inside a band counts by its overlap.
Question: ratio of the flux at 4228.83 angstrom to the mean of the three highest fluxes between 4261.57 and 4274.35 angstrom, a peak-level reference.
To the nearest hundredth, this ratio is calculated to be 1.00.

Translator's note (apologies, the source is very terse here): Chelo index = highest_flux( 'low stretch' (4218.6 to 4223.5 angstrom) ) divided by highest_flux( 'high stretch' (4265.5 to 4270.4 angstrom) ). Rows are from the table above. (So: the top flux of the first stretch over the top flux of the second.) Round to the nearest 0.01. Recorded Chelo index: 1.02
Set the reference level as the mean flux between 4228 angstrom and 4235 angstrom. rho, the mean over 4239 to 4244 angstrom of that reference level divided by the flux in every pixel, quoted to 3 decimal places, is 1.017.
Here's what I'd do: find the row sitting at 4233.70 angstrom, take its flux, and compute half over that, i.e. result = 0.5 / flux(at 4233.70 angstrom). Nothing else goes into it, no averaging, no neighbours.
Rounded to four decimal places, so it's 0.0747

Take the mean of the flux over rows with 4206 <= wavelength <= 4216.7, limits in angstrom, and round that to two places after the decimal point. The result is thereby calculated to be 6.56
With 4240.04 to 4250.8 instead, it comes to 6.63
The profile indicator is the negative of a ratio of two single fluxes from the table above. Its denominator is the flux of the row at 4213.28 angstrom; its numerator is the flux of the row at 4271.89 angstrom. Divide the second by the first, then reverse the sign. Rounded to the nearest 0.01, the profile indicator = -0.99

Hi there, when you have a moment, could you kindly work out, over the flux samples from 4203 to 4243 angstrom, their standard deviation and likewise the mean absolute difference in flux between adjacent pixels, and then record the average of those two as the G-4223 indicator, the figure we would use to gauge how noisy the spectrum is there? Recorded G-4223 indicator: 0.048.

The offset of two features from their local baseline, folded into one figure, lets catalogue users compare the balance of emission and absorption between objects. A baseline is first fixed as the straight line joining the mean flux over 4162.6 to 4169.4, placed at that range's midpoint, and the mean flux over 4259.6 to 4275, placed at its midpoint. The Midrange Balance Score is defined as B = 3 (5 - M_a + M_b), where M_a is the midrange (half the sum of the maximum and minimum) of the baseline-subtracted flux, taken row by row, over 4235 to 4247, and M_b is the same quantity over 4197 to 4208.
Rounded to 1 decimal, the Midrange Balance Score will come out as 14.4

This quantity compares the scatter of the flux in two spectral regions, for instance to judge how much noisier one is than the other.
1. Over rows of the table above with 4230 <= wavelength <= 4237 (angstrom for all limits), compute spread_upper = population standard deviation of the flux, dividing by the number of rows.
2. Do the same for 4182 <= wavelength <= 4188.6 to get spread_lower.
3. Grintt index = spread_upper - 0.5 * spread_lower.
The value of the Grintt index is 0.023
